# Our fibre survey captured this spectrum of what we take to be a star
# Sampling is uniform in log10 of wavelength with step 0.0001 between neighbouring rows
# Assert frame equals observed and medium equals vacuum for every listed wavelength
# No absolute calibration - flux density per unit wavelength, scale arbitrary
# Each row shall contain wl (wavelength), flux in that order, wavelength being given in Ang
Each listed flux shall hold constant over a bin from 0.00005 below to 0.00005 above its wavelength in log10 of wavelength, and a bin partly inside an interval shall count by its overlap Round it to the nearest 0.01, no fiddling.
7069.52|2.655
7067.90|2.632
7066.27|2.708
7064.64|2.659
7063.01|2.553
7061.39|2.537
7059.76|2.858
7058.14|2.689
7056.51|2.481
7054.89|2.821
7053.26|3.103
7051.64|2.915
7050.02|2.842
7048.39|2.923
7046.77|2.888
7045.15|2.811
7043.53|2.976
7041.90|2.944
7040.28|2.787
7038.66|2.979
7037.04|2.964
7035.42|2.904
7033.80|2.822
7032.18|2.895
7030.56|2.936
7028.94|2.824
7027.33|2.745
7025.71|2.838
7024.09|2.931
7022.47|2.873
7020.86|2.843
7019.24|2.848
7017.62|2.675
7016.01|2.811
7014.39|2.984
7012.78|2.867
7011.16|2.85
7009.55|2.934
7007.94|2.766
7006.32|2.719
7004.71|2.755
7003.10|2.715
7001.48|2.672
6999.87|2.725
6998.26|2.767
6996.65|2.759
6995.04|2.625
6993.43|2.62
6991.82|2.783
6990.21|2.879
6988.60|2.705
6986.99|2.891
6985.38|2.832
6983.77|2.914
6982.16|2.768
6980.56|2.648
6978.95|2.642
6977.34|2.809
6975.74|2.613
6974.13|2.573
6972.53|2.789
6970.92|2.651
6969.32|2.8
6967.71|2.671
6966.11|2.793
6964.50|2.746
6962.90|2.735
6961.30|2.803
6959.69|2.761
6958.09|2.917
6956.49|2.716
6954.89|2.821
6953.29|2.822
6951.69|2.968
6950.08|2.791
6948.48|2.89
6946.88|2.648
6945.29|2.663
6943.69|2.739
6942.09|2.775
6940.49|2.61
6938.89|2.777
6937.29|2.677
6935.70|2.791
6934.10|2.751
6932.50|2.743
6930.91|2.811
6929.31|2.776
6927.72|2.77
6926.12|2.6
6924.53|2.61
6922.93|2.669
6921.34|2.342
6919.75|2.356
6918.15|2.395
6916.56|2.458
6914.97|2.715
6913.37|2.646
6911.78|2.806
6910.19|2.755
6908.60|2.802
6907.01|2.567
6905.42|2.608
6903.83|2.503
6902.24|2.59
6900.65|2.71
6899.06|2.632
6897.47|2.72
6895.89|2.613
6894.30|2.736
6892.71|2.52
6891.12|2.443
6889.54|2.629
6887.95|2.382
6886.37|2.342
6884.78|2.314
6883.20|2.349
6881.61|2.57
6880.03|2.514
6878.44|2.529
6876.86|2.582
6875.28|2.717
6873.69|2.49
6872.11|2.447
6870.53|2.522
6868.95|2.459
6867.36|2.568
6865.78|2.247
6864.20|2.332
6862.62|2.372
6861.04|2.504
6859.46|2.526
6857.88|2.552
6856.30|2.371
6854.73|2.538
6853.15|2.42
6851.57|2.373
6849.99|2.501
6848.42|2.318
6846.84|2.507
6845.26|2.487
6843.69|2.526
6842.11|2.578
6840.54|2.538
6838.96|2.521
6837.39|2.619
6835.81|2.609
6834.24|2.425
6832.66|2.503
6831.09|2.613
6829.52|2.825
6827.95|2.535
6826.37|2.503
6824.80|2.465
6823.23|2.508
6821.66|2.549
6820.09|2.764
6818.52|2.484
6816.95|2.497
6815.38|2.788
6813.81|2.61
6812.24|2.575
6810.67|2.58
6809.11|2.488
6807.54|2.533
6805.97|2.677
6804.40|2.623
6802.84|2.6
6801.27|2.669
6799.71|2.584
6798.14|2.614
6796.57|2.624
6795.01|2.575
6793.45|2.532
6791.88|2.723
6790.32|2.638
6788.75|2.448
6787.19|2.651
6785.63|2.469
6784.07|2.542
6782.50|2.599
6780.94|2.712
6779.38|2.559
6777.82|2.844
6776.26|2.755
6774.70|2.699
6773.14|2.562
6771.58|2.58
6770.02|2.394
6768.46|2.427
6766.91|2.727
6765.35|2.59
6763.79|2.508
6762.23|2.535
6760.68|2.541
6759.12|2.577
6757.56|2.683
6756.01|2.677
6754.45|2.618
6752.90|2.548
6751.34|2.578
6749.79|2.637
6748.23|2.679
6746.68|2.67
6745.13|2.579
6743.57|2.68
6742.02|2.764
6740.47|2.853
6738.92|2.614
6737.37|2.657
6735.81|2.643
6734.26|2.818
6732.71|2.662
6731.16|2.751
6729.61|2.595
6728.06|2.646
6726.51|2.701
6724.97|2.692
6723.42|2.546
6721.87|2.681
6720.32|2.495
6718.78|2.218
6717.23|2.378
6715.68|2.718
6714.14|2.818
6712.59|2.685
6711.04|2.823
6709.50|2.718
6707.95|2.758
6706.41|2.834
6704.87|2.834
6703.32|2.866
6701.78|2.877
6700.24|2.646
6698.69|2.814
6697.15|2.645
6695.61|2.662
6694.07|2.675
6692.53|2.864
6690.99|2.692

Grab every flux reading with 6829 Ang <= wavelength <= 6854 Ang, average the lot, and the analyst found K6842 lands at 2.52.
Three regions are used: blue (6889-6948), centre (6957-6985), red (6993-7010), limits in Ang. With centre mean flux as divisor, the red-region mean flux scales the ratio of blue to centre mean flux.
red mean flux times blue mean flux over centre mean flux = 2.64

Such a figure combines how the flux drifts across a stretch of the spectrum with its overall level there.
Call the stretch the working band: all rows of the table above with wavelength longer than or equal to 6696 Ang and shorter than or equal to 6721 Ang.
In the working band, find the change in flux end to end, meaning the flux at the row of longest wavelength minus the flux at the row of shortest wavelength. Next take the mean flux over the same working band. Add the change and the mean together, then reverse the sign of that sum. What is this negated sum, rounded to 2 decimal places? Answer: -2.55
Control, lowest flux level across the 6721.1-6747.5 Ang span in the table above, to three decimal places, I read 2.546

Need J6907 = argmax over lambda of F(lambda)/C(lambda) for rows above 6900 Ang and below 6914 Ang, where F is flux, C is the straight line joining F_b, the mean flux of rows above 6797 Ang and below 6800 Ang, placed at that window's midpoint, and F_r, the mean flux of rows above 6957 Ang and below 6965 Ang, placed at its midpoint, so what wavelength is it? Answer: 6911.78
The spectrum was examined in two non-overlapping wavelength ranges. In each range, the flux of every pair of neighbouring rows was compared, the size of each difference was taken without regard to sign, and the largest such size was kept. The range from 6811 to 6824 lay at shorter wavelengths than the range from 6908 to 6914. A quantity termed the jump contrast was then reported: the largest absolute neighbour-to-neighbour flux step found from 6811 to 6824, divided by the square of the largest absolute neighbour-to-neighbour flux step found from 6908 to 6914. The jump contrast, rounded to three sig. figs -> 11.4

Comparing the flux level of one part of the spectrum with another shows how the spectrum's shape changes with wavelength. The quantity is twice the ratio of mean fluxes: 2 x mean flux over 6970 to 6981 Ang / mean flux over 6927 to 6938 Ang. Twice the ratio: 1.94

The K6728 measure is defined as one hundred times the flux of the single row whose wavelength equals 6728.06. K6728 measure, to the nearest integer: 265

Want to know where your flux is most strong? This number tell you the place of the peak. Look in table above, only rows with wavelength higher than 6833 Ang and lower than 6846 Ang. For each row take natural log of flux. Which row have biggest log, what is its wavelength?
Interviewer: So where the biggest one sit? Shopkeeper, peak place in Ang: 6837.39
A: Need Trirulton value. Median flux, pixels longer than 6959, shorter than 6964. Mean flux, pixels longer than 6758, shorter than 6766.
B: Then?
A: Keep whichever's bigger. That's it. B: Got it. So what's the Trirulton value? 2.76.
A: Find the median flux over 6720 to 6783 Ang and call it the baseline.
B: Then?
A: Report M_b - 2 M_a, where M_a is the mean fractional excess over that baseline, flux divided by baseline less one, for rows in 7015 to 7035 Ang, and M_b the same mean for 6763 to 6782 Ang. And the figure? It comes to -0.16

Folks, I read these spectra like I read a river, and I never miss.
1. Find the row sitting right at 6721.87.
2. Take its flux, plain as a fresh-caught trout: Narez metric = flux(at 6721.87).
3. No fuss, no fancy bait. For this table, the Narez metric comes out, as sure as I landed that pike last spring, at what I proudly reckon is 2.681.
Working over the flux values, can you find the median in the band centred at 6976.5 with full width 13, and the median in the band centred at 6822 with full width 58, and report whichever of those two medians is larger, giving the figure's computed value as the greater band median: 2.65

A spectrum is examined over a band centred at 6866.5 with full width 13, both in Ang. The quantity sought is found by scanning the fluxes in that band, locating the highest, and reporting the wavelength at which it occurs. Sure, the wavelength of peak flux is 6867.36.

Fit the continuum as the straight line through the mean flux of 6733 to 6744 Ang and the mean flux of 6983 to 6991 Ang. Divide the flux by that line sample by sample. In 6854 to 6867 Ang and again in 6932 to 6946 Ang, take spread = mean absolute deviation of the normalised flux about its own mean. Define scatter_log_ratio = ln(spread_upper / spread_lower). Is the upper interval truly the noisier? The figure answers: -0.70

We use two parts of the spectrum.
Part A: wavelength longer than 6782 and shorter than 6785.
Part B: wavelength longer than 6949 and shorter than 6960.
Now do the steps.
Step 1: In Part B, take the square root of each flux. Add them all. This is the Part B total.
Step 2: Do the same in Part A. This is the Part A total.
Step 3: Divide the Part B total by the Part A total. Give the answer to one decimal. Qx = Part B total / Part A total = 3.7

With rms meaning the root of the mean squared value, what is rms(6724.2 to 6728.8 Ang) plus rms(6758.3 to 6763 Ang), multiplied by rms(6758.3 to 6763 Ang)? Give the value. 13.3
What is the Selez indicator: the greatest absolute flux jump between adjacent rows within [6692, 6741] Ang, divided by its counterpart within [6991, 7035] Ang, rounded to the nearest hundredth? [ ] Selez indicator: 1.97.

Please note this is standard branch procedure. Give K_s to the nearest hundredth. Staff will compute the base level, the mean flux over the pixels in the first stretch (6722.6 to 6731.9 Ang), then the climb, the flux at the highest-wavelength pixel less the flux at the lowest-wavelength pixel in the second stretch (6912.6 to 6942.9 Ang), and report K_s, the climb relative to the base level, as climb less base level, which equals -2.53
